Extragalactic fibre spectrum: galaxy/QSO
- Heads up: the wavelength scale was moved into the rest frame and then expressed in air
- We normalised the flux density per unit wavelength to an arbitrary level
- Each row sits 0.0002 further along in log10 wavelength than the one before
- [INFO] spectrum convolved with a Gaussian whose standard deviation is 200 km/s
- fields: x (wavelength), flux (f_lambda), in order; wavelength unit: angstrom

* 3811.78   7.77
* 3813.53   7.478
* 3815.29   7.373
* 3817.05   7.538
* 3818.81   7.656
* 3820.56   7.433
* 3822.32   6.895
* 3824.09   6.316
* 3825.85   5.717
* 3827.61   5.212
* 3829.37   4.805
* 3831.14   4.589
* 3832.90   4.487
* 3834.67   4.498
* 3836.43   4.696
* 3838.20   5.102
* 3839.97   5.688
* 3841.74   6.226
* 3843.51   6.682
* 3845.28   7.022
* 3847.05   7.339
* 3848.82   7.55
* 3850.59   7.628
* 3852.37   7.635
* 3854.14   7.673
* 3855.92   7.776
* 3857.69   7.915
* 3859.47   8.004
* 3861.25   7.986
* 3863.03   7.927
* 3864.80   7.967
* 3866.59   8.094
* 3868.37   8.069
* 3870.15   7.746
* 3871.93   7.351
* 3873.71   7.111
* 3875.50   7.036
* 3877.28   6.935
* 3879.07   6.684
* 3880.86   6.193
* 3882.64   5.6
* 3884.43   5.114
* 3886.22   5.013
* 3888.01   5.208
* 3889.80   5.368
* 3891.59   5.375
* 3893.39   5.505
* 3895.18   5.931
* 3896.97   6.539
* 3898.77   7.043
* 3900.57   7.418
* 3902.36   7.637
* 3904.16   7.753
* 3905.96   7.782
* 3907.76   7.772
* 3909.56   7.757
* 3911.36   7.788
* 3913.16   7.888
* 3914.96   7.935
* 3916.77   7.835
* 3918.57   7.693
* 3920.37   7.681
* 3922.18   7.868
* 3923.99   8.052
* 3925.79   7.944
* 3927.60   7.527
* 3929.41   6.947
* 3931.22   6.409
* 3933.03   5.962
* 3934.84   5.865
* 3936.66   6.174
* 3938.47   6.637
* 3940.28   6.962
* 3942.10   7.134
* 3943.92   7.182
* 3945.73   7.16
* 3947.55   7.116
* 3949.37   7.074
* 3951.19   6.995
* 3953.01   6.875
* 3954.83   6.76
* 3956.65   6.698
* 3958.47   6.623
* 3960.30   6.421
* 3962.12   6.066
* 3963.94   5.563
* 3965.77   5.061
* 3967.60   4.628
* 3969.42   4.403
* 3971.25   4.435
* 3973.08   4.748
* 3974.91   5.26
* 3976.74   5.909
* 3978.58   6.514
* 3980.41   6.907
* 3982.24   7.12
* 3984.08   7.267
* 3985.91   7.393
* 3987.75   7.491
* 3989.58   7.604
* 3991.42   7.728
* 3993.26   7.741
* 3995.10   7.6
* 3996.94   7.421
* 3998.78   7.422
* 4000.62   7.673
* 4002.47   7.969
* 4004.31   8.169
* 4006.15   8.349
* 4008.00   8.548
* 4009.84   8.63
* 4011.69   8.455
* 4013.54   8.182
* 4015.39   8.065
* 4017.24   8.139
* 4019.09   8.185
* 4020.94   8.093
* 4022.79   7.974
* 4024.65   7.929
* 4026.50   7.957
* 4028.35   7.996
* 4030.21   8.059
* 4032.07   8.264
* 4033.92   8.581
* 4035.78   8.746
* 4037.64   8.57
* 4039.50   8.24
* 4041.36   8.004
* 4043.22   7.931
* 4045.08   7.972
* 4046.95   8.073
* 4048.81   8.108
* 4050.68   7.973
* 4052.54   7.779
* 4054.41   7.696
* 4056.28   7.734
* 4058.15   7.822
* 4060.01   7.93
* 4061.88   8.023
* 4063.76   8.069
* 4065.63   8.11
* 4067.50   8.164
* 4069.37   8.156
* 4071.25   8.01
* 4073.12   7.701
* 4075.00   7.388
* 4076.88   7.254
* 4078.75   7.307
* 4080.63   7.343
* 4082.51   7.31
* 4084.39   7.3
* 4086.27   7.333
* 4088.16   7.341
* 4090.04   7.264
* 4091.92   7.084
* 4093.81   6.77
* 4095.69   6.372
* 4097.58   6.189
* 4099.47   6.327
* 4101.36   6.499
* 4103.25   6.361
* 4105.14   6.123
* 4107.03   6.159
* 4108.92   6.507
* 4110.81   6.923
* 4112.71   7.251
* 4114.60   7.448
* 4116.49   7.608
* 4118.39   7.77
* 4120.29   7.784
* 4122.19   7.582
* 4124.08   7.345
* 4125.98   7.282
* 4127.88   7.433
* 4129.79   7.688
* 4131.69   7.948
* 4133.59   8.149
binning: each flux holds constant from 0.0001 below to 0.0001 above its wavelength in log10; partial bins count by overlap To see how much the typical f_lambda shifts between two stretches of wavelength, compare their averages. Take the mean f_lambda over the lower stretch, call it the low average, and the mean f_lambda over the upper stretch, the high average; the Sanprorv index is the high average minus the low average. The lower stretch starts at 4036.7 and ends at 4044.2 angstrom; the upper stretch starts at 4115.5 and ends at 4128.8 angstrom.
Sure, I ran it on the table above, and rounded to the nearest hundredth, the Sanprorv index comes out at -0.64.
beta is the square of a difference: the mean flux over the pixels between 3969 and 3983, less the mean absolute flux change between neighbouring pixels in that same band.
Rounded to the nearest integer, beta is 28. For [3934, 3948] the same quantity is 43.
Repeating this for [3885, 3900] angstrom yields 30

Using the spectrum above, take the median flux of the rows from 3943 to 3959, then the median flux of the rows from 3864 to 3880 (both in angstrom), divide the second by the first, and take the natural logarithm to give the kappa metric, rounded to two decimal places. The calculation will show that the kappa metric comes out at 0.05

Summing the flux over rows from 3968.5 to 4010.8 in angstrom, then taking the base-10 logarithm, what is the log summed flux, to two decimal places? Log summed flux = 2.21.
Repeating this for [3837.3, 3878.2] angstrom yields 2.23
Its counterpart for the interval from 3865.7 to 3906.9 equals 2.18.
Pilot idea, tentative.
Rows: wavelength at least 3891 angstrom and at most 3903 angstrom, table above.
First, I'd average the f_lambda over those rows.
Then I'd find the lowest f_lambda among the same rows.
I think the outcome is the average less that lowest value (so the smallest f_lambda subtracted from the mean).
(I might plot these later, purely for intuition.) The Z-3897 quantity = 1.12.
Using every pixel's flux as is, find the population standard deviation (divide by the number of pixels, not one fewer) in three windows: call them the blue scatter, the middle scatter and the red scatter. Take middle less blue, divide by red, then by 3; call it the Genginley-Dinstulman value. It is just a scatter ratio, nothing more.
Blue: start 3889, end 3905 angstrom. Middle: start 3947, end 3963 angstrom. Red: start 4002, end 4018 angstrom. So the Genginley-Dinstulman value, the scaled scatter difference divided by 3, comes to -1.0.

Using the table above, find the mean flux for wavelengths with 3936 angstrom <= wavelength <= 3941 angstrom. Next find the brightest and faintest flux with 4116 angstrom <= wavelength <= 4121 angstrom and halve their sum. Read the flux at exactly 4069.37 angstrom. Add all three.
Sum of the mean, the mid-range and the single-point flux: 22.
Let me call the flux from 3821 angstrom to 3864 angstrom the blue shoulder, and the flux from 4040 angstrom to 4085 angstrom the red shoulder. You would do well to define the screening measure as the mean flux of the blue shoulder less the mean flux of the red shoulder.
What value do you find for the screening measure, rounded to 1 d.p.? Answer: -1.3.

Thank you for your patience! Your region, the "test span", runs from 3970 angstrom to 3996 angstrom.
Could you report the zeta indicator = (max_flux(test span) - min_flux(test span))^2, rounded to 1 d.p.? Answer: 10.9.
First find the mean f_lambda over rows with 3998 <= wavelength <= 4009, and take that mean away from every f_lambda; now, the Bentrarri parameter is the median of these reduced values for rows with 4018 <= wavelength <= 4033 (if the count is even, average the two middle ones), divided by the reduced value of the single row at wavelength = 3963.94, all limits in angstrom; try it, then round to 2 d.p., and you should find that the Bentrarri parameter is 0.00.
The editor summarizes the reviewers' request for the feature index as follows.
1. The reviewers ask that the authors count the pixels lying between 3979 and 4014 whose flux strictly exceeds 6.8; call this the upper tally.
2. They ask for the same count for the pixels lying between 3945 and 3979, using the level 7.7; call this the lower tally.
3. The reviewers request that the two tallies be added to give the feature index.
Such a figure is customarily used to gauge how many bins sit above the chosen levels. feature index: 19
